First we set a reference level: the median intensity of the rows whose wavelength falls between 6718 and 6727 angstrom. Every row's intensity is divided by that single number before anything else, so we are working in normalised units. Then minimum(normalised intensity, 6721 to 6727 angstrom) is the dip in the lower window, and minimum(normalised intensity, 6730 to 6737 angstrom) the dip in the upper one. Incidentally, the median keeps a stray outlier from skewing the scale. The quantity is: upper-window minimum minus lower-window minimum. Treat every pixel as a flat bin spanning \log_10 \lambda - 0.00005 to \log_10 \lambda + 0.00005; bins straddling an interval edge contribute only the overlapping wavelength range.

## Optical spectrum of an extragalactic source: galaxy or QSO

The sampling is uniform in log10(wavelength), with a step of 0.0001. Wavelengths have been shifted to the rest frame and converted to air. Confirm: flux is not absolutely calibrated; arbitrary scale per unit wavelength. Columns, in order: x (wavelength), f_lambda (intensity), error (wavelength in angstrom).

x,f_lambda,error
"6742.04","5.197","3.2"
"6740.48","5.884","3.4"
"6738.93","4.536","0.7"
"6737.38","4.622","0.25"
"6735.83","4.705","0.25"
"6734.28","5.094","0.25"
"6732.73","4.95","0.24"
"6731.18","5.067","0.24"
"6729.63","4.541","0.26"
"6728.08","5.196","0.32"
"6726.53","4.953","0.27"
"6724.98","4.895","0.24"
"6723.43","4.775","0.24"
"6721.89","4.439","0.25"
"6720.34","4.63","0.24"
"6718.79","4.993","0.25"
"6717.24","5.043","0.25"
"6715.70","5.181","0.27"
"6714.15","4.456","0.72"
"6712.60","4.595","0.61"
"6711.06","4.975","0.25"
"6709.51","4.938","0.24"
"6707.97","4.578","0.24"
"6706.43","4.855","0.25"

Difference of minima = 0.06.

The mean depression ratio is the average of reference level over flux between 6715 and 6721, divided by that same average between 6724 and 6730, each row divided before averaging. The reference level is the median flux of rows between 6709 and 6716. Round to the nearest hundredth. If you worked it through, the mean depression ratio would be 0.99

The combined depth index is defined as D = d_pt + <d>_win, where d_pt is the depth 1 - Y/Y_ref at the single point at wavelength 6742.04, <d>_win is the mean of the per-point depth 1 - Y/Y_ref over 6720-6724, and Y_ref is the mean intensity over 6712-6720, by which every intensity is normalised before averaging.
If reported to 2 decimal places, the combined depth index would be -0.02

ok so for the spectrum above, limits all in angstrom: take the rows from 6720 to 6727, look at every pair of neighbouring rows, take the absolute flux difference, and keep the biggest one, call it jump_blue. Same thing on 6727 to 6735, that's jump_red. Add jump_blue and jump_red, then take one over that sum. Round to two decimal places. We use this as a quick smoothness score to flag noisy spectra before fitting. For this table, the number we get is 1.01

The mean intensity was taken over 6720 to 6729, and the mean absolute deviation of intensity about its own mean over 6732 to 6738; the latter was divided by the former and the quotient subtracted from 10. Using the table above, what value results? 9.963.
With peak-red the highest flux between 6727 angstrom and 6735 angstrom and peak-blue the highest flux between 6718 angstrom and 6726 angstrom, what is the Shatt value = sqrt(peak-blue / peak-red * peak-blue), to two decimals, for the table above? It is 2.19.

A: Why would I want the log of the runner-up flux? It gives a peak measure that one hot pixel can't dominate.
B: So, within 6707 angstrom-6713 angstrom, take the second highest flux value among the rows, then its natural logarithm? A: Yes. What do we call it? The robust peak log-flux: 1.597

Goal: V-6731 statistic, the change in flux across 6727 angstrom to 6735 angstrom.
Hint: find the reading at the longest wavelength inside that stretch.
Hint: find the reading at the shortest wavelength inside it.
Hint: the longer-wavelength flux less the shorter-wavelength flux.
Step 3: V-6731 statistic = -0.10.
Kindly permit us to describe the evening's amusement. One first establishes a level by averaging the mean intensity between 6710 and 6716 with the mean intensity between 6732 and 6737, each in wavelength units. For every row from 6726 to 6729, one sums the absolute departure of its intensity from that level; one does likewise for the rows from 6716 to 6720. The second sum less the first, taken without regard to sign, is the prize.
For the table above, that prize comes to 0.113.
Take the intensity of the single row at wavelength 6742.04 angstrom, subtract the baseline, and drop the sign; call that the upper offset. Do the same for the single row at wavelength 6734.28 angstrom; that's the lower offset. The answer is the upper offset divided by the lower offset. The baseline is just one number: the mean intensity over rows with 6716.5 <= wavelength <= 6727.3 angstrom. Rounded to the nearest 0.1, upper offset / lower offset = 1.4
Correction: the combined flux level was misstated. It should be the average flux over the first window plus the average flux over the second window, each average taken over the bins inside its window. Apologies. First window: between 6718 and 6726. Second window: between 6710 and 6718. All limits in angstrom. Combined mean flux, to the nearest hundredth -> 9.60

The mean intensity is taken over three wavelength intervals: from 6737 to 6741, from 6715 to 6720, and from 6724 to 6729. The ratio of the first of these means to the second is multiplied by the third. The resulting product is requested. 4.96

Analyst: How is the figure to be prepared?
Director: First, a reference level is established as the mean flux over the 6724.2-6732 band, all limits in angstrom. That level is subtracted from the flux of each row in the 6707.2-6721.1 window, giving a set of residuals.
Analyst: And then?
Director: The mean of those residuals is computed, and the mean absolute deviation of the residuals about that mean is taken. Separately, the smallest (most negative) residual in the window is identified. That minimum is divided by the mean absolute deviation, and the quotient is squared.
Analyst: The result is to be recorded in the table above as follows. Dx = 4.3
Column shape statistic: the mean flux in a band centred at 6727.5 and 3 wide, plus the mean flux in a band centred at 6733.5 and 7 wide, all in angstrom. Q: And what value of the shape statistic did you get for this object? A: 10.0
